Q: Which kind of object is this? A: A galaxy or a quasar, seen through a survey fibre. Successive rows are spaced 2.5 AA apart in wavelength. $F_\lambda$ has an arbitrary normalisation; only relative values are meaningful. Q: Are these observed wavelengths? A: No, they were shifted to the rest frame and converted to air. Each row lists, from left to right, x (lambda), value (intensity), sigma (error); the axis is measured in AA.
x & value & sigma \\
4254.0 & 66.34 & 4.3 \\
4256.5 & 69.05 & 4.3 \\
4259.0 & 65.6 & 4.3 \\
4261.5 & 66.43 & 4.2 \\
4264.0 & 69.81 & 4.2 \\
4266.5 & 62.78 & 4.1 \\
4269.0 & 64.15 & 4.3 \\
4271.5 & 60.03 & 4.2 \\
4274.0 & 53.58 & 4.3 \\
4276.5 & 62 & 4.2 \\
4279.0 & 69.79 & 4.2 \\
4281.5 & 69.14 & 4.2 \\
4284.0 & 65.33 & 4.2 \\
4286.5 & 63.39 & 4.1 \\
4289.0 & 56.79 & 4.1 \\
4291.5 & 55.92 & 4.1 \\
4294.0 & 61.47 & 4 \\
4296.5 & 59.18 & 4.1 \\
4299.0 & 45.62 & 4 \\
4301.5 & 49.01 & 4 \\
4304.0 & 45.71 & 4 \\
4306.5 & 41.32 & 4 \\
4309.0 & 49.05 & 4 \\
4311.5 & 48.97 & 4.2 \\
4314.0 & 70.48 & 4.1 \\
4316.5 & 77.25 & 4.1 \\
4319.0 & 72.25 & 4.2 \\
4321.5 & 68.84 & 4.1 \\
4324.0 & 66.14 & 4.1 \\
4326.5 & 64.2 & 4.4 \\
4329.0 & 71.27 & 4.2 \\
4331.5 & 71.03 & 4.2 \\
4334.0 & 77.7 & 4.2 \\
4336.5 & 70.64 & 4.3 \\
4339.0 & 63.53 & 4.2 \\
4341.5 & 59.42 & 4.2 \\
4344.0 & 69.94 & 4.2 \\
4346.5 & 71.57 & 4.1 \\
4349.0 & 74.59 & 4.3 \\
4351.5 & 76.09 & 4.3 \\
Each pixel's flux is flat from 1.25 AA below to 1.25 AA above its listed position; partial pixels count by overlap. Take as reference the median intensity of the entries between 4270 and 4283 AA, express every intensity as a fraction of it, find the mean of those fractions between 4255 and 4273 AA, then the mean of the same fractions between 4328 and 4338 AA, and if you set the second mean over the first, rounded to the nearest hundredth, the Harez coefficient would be 1.11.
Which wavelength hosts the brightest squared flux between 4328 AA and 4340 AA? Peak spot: 4334.0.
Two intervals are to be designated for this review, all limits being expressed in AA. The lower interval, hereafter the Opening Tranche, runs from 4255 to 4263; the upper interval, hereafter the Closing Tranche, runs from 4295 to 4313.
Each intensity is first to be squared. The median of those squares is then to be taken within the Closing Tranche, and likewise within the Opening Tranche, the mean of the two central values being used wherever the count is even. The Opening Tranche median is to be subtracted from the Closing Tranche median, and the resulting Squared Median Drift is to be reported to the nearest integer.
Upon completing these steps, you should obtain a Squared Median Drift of -2015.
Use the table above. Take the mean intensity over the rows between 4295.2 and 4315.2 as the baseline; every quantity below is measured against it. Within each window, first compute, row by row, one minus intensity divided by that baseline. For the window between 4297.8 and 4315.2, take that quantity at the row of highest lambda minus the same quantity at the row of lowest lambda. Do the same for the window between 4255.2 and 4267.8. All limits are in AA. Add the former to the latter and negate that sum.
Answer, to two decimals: 0.36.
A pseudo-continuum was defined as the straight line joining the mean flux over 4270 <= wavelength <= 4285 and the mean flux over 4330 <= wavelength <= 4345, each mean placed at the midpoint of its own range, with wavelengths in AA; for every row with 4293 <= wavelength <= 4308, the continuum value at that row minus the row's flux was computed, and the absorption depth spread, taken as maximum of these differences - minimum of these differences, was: 21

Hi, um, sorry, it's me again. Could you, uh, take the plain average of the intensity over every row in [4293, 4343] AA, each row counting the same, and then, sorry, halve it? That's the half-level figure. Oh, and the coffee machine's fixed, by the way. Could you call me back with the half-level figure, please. 30.8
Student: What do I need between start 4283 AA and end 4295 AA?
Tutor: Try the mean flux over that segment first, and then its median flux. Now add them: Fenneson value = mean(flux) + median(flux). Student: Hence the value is 122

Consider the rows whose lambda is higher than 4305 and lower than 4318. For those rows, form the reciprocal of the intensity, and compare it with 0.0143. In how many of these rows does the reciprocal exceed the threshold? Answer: 3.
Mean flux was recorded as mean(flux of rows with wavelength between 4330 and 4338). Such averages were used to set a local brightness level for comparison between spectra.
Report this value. 73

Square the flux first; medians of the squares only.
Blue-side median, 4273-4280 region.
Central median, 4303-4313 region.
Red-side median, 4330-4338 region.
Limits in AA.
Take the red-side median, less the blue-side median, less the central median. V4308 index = -1042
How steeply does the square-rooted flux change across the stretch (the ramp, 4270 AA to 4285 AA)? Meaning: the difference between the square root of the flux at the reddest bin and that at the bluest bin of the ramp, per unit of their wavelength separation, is 0.03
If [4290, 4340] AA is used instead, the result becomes 0.01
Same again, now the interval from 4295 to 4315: 0.04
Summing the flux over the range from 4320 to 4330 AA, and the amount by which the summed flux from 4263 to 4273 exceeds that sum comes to -14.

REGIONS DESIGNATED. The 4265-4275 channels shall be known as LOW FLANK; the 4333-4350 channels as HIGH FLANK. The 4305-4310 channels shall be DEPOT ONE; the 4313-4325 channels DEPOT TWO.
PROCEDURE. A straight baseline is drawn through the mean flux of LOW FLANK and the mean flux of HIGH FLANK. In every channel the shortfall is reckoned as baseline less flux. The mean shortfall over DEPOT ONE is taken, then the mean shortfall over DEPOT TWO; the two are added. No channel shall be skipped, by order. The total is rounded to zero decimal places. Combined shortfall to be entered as 16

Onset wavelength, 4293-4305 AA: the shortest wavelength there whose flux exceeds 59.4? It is 4294.0 AA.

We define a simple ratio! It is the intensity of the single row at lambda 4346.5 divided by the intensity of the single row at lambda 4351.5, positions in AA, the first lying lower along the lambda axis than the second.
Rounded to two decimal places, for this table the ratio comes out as 0.94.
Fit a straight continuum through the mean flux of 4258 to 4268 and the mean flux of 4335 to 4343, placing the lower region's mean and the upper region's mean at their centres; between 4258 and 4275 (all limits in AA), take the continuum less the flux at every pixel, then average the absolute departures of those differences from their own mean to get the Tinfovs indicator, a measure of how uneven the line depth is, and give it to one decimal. 3.7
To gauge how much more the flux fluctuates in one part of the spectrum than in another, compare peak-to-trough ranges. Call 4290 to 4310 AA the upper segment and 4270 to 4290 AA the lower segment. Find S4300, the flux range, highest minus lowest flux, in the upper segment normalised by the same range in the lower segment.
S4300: 1.24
